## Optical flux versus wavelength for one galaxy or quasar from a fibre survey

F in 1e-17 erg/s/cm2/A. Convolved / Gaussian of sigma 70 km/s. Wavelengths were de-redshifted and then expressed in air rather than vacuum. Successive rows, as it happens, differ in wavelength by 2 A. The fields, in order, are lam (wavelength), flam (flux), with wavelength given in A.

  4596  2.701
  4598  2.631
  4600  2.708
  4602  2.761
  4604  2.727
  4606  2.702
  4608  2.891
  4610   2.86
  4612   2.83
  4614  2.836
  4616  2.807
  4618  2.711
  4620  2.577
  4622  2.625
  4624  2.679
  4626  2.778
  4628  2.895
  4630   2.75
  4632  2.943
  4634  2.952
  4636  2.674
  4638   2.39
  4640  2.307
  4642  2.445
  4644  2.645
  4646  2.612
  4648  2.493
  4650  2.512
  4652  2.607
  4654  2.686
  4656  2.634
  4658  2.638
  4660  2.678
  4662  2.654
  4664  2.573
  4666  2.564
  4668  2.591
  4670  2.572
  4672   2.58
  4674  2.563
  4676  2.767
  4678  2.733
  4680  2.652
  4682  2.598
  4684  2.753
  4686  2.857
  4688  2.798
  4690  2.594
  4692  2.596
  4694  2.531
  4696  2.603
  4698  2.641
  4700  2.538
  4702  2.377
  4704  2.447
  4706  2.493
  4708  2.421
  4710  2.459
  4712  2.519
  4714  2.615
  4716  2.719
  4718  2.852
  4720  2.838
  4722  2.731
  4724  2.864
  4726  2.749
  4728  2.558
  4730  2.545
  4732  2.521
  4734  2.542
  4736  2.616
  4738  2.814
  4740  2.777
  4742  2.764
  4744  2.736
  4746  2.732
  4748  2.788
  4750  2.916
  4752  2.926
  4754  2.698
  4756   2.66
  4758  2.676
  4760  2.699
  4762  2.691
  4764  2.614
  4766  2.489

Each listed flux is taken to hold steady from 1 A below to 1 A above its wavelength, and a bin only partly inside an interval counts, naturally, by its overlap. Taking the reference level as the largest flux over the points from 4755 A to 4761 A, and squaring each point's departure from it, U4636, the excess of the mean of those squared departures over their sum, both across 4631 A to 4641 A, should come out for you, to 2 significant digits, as -0.30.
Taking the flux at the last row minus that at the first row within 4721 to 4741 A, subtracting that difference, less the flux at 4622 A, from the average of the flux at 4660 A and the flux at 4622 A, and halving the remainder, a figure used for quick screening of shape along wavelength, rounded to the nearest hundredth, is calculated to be 2.62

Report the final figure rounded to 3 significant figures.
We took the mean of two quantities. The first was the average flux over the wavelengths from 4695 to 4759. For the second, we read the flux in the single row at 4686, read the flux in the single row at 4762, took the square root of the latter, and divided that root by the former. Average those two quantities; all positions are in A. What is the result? 1.62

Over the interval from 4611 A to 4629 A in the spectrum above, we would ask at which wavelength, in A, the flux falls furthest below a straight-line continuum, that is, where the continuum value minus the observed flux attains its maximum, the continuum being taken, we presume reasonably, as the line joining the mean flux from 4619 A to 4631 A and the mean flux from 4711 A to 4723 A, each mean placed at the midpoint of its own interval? 4620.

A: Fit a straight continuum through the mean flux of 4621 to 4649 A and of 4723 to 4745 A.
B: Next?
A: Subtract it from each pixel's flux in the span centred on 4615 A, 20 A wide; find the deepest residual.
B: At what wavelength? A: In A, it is 4620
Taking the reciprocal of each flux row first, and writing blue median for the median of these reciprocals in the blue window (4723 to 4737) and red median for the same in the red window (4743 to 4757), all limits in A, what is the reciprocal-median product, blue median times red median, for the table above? 0.143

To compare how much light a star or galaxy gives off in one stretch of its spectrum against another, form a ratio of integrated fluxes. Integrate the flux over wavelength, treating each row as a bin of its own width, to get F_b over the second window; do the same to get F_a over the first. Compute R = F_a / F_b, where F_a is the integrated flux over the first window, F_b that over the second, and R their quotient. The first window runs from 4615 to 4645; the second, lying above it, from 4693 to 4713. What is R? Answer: 1.6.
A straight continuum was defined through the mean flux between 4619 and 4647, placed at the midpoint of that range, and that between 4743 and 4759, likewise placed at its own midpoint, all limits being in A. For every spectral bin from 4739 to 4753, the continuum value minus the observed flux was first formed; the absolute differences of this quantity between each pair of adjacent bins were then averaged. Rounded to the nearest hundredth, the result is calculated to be 0.04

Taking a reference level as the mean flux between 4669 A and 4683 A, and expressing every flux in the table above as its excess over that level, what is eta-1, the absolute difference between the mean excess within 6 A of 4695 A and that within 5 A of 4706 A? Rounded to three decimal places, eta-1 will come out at 0.144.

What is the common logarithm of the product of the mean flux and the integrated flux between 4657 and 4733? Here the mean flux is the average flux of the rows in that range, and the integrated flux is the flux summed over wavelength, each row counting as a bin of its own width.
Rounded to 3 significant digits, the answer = 2.72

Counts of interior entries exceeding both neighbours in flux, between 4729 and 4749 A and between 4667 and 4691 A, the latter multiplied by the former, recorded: 3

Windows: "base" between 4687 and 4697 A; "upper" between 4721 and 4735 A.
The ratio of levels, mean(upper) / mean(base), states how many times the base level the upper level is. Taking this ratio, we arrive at 1.01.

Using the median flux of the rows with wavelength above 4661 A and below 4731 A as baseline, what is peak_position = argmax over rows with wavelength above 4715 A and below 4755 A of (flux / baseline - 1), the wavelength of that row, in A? 4752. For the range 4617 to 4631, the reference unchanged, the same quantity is 4628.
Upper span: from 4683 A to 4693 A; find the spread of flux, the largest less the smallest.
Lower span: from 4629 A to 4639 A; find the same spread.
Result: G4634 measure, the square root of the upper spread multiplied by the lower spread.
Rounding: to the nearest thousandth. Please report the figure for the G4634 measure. 0.384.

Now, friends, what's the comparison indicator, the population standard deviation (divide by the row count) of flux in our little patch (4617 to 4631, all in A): 0.10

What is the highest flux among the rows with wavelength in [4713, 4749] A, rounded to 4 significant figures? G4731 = 2.864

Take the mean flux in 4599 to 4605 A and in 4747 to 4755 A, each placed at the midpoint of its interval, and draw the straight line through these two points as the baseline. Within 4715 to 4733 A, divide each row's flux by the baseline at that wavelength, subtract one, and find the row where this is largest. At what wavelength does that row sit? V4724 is 4724 A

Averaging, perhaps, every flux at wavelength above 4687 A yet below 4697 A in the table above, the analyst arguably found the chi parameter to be 2.62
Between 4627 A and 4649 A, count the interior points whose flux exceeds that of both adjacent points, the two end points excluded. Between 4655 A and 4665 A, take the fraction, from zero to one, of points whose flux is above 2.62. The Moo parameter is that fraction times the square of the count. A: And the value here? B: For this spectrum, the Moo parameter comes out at 3.2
